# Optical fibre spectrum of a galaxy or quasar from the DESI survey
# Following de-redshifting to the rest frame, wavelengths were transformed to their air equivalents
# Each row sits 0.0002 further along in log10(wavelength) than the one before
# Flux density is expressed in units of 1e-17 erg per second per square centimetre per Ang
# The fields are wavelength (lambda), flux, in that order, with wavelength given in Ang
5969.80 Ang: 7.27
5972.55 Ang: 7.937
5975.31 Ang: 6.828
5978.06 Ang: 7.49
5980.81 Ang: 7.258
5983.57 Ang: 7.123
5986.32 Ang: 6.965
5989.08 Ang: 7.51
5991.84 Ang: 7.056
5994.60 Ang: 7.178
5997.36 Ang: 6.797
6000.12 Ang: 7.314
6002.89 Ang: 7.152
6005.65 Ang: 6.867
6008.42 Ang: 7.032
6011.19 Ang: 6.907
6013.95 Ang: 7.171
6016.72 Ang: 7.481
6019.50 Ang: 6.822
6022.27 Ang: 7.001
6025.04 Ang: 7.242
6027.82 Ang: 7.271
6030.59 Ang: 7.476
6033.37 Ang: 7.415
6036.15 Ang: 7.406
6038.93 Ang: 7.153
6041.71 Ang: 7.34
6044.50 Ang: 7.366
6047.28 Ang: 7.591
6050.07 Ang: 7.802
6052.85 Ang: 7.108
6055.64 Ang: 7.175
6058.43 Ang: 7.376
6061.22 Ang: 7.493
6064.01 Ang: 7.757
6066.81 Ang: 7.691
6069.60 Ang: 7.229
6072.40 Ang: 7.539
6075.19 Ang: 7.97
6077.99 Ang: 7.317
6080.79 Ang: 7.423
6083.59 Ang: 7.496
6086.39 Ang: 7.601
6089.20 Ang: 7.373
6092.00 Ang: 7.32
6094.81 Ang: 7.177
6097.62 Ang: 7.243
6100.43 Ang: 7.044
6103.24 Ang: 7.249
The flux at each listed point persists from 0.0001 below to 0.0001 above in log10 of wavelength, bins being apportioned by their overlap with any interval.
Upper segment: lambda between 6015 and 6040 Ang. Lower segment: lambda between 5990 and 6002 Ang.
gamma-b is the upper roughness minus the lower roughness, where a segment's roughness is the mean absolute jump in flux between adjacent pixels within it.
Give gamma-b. -0.14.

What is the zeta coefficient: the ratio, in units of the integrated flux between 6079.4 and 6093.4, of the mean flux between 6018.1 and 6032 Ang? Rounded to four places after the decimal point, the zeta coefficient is 0.0687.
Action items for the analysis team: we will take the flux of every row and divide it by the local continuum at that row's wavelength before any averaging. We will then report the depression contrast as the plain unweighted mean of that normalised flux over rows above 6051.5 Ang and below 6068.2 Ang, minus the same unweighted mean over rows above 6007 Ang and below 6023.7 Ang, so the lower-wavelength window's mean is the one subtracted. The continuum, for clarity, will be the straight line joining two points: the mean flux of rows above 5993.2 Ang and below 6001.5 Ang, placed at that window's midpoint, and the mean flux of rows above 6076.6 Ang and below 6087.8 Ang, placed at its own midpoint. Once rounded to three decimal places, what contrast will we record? 0.024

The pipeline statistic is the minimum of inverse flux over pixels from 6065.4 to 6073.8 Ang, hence 0.130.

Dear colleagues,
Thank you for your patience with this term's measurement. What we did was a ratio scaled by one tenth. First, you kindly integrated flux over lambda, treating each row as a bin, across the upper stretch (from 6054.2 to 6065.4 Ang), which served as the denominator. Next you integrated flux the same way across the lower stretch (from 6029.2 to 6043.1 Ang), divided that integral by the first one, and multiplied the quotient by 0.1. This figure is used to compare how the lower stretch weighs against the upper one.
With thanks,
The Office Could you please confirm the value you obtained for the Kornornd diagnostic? 0.12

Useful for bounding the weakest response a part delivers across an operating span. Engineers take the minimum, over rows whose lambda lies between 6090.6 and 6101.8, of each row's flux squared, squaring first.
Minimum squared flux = 49.6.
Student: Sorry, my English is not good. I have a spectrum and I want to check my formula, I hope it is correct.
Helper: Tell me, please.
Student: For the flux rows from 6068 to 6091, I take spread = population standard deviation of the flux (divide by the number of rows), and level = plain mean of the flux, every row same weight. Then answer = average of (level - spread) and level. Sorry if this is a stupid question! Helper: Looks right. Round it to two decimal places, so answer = 7.39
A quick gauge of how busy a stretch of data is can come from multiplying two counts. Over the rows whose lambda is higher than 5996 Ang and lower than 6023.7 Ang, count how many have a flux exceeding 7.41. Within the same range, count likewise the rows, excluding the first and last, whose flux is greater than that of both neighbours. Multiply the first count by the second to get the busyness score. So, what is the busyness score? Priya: 3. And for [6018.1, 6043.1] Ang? 2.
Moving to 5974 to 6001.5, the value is 6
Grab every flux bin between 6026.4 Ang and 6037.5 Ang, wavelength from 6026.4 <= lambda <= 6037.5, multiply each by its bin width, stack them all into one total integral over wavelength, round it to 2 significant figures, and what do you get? 82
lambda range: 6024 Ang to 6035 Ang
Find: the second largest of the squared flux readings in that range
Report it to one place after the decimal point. 55.0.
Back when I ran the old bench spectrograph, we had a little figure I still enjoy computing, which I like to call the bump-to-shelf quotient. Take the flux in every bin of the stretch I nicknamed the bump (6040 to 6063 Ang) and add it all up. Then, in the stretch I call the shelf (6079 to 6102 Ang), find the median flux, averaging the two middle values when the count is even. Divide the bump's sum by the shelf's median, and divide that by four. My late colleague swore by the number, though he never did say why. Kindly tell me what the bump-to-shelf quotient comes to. 2.02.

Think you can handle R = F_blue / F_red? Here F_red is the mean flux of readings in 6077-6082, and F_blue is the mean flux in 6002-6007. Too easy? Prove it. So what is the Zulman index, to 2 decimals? 0.95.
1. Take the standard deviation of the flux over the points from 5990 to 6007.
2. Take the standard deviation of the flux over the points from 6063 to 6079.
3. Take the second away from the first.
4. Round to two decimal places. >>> -0.08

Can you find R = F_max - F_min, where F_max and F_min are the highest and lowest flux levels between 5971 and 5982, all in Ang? 1.1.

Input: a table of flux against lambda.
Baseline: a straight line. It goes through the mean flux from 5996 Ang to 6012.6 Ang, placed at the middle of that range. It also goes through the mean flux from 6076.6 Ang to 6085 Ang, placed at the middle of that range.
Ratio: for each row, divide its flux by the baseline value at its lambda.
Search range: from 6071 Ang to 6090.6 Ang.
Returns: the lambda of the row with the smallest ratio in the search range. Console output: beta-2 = 6089.20 Ang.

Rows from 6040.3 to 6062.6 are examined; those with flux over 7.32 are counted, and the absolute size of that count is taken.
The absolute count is 6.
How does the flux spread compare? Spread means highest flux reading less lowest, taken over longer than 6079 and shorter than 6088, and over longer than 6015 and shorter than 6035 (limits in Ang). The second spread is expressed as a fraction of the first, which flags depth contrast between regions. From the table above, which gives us 3.7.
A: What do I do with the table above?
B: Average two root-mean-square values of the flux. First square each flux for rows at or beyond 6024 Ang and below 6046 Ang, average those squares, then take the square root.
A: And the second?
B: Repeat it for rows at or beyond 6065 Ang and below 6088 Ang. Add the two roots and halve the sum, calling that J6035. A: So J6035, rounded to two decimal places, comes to 7.44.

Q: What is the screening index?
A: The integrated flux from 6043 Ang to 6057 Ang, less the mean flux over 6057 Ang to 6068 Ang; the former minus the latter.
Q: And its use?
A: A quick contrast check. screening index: 96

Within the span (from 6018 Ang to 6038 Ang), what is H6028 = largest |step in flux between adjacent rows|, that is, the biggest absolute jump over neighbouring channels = 0.24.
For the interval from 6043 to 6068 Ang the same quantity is 0.69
